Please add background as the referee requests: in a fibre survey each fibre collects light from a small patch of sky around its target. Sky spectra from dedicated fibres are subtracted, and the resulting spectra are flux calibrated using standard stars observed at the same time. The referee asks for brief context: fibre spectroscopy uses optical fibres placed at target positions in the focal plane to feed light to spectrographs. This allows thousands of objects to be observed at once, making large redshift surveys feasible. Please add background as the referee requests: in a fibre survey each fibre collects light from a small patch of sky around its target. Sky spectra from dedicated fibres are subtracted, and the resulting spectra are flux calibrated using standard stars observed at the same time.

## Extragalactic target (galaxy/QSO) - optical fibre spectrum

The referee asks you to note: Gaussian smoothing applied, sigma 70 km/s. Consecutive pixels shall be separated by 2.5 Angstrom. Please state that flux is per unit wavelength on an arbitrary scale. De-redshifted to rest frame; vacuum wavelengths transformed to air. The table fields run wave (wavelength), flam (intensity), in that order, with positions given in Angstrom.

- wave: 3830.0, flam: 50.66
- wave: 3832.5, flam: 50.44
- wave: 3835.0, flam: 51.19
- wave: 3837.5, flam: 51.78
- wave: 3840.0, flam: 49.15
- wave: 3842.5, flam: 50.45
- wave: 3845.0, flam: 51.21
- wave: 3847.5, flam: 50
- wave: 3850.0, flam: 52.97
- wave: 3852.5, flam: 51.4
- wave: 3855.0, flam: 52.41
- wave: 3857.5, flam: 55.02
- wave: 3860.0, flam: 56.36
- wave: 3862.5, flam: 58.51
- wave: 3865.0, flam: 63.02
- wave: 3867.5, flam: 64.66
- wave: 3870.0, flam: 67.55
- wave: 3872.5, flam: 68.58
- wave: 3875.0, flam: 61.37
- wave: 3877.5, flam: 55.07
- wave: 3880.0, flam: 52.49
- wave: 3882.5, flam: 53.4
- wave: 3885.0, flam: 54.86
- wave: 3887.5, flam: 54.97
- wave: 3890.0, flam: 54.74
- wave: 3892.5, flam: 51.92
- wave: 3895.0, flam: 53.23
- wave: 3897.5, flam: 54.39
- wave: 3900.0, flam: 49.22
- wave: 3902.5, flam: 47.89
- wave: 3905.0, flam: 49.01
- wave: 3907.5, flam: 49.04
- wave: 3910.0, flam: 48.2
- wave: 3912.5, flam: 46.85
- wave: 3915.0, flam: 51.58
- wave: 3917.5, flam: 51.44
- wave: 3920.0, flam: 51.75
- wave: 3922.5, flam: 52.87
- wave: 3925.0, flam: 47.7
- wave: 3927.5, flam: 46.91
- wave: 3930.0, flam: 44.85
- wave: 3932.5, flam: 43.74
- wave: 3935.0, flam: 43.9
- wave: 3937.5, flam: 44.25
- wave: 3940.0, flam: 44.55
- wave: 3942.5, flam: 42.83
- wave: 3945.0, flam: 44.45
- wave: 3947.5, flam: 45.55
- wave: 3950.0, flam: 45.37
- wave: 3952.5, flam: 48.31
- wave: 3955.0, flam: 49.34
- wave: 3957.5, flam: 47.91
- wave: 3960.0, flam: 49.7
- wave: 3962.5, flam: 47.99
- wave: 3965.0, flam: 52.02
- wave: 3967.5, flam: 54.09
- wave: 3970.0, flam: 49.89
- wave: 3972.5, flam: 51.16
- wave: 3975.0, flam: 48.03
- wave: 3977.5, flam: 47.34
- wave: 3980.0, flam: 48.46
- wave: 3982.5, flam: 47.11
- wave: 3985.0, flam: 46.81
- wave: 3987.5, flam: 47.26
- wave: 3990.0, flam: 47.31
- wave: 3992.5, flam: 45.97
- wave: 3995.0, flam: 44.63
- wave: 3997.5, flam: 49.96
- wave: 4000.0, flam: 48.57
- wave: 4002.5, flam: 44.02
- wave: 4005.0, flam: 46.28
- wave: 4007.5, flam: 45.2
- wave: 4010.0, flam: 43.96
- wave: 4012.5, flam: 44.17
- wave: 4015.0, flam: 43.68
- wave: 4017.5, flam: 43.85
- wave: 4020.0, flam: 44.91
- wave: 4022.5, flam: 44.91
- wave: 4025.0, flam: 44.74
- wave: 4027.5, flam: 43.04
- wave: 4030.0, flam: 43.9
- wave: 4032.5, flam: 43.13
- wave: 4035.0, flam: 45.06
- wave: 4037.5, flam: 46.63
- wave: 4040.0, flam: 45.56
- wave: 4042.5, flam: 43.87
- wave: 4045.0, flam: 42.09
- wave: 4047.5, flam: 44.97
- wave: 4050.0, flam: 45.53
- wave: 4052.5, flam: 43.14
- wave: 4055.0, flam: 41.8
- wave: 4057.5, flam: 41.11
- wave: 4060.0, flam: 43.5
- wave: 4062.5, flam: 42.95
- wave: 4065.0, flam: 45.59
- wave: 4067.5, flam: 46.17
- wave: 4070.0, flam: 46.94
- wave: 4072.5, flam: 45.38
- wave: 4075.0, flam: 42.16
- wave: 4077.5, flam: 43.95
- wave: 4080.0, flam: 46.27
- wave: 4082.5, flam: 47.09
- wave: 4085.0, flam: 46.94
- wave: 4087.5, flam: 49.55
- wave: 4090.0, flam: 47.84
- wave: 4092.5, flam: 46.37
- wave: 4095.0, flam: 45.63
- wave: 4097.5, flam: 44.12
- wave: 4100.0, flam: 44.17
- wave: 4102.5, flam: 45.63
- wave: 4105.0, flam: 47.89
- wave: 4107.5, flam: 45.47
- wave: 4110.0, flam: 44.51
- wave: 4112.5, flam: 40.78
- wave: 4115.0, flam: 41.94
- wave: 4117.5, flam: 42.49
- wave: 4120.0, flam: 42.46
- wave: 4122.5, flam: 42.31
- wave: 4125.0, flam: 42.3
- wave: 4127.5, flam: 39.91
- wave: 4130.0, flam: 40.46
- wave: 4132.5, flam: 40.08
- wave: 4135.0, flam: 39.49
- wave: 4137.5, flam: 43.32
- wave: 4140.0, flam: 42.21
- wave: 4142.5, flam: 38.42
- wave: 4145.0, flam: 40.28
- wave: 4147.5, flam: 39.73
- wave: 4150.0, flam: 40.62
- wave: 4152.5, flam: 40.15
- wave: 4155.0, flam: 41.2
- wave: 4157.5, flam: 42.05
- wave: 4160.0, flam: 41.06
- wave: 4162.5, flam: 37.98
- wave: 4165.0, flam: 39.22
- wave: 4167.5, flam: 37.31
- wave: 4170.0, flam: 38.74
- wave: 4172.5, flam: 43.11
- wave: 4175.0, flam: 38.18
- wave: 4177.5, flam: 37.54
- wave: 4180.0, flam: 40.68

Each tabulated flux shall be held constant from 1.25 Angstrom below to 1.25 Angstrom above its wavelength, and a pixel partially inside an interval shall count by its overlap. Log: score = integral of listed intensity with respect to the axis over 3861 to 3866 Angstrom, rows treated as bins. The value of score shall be 302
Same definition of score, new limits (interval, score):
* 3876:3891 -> 815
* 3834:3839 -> 257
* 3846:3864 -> 970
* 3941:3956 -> 688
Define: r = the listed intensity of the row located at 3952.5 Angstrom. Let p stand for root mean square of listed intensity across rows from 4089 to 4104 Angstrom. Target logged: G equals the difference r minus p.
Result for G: 3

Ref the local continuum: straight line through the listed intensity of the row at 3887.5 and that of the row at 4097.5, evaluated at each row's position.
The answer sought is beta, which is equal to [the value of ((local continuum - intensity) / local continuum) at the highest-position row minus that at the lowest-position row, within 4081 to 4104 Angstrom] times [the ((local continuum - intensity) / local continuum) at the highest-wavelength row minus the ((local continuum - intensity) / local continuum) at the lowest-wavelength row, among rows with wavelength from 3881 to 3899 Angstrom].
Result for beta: -0.0003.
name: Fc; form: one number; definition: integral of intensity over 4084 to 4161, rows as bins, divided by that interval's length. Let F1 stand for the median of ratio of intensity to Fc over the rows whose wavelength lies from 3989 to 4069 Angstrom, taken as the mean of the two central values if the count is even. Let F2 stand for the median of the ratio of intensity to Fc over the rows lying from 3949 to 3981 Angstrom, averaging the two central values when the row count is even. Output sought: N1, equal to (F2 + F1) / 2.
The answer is 1.09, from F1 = 1.04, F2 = 1.13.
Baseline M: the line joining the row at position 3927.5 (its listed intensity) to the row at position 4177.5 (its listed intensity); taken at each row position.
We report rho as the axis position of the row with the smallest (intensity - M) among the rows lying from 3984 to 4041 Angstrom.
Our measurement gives 4027.5 Angstrom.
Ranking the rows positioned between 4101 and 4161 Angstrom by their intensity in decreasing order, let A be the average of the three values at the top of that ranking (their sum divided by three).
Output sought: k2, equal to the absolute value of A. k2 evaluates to 46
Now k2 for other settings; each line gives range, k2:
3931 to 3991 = 52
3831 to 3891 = 67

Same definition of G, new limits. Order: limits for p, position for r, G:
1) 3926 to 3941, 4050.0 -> 1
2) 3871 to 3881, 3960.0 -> -10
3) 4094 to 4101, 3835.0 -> 7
